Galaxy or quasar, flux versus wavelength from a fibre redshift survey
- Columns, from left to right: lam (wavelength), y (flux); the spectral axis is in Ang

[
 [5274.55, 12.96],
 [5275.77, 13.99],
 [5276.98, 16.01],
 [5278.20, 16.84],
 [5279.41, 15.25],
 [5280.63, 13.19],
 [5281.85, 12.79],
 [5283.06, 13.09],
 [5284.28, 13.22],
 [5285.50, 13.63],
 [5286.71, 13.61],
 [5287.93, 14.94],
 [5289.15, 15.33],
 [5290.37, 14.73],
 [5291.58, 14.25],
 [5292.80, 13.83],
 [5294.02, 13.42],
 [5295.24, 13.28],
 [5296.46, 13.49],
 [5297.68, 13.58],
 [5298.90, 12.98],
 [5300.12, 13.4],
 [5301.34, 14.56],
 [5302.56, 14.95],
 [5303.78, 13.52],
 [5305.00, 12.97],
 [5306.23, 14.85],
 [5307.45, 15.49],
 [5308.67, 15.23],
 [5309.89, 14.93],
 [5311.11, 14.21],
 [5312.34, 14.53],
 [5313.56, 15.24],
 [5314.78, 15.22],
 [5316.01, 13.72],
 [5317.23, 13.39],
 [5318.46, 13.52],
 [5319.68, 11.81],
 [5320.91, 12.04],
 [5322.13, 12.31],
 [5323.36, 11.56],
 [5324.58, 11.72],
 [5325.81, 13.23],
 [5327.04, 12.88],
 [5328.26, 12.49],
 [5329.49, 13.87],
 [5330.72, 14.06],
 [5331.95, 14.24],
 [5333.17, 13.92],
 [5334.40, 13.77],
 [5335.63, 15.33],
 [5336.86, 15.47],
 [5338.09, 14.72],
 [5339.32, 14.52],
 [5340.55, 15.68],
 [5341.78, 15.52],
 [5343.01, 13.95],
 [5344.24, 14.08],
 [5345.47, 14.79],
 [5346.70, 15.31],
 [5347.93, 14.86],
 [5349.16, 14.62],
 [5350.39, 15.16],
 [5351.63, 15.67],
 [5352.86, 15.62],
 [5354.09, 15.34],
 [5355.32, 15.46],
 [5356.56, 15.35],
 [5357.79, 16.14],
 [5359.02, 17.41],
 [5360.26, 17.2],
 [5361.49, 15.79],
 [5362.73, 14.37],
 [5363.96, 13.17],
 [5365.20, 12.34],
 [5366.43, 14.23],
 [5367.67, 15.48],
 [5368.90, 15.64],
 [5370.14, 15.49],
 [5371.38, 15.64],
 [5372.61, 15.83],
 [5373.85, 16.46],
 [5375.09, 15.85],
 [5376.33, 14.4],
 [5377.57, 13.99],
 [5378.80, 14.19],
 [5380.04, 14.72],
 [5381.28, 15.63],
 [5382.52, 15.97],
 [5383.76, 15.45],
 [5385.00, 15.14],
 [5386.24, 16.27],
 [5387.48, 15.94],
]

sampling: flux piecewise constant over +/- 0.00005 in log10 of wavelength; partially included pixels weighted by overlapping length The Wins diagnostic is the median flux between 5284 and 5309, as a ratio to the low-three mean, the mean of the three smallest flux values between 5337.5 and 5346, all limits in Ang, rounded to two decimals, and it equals 0.96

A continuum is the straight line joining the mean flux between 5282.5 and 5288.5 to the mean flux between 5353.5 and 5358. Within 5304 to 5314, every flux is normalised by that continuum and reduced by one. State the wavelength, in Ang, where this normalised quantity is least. 5305.00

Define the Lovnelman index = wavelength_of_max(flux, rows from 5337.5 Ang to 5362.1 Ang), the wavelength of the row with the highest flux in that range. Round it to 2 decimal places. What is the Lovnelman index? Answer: 5359.02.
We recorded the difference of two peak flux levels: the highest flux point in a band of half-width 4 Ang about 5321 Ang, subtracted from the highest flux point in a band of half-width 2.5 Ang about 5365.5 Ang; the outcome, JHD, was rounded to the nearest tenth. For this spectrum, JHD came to 2.0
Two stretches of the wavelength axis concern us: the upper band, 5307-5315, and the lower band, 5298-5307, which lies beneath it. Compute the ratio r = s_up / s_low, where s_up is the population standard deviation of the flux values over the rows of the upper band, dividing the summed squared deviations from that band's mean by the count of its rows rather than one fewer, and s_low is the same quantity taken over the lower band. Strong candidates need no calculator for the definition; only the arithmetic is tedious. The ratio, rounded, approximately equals 0.5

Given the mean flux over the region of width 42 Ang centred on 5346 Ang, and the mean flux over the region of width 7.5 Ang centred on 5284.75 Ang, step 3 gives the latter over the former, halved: 0.460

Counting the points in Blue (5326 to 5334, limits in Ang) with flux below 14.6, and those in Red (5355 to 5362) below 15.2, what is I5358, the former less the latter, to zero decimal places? 6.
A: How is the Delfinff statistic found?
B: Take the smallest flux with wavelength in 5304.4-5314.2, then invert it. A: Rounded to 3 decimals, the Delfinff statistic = 0.077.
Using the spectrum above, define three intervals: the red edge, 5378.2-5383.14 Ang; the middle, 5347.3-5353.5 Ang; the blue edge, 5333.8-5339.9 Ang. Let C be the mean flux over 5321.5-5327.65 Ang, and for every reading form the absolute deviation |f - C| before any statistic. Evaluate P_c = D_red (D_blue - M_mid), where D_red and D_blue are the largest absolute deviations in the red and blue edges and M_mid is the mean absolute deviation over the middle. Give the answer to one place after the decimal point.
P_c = 1.0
